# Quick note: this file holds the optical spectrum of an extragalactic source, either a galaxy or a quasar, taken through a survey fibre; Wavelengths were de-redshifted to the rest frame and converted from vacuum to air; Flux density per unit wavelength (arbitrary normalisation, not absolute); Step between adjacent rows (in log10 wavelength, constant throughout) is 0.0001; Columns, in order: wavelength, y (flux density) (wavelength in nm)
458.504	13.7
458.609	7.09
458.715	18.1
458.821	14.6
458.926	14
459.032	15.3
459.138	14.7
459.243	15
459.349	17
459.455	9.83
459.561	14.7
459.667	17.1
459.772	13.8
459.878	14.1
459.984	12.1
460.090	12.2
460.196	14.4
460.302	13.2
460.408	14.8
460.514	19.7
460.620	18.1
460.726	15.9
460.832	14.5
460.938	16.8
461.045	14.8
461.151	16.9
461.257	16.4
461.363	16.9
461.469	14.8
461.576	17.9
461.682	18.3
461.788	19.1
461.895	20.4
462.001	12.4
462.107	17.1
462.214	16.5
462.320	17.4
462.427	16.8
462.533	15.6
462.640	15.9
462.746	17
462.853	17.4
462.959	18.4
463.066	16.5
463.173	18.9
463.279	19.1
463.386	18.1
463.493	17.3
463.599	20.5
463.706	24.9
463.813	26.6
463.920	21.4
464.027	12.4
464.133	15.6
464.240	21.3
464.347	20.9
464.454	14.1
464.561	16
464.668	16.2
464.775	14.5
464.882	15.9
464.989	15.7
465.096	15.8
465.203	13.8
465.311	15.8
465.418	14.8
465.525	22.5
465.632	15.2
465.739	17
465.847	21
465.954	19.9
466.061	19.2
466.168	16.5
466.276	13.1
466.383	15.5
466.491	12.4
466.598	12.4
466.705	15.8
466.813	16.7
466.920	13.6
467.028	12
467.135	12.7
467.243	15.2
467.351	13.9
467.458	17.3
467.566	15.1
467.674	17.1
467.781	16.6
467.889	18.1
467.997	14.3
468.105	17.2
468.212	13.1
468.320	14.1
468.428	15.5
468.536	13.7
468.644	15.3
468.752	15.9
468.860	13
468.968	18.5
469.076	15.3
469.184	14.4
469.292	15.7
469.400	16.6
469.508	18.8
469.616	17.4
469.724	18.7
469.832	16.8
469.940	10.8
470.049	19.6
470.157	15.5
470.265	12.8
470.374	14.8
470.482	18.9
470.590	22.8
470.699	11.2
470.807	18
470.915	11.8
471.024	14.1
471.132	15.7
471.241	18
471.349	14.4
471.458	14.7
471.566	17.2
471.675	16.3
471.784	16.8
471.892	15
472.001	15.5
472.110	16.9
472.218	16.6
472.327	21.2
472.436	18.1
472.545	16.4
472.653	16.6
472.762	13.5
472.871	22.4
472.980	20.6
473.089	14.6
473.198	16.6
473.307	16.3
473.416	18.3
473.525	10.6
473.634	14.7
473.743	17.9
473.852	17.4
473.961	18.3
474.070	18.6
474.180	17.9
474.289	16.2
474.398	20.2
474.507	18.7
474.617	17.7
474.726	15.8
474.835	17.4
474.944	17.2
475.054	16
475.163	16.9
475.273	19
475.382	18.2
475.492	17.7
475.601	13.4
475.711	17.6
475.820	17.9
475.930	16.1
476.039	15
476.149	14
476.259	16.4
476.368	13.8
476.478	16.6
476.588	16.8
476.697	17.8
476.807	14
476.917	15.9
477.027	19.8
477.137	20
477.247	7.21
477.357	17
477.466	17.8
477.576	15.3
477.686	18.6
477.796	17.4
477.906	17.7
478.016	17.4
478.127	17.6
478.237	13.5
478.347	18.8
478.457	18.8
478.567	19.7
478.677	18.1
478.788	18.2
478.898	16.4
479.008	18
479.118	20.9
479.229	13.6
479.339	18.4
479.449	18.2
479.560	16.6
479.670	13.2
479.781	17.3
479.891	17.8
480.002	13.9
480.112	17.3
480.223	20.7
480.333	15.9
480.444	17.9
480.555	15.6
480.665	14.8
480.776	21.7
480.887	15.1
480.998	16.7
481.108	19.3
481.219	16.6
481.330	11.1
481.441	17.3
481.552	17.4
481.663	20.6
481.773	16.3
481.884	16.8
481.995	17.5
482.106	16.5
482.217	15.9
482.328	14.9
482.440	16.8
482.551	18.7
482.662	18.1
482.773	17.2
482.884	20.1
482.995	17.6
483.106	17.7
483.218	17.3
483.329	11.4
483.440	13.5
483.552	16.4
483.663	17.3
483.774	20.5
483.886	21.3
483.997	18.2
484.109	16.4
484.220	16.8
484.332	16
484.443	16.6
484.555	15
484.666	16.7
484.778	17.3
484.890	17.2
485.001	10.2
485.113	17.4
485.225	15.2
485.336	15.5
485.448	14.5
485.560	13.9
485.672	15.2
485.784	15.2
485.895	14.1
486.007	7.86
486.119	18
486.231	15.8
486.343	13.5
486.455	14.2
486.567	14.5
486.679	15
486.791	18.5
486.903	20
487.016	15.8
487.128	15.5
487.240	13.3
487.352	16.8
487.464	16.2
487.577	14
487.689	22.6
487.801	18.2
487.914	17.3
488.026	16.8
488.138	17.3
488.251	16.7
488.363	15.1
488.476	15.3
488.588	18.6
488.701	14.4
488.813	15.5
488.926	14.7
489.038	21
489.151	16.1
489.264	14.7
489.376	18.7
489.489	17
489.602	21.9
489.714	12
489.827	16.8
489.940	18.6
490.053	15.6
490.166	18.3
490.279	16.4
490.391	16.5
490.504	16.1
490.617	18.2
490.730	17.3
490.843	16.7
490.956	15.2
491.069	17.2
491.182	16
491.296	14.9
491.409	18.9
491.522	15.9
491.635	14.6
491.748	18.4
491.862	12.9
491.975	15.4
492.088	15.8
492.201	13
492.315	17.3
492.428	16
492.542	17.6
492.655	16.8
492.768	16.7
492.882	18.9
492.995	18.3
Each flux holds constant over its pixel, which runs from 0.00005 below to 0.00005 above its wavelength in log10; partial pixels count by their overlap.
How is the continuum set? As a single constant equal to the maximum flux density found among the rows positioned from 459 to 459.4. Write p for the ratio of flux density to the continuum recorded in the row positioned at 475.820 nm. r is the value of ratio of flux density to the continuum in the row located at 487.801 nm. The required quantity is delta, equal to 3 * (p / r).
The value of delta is 3.0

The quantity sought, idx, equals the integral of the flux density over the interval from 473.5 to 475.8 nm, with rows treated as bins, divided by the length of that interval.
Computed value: 17.1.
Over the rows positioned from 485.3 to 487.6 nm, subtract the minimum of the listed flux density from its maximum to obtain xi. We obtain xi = 12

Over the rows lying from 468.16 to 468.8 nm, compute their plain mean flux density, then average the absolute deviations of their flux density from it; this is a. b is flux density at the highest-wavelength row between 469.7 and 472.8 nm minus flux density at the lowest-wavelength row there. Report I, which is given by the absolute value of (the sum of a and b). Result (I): 4.2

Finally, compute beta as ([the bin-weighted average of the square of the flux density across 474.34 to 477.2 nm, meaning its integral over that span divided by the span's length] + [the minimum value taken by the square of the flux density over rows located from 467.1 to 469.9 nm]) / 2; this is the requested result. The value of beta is 225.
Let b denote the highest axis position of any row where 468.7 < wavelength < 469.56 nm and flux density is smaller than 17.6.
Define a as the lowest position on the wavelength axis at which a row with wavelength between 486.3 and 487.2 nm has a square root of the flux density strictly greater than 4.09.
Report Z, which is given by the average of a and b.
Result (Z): 478.10 nm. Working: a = 486.791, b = 469.400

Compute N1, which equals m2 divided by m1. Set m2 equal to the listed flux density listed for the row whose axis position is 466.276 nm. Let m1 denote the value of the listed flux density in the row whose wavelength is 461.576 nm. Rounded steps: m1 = 17.9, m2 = 13.1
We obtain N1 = 0.73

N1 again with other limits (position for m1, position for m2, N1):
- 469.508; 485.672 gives 0.81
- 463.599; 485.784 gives 0.74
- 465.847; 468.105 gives 0.82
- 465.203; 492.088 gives 1.14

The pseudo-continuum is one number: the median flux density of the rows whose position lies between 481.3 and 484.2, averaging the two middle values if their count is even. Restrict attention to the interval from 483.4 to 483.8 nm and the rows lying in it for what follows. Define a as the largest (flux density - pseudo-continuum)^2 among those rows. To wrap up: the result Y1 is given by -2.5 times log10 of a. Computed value -2.9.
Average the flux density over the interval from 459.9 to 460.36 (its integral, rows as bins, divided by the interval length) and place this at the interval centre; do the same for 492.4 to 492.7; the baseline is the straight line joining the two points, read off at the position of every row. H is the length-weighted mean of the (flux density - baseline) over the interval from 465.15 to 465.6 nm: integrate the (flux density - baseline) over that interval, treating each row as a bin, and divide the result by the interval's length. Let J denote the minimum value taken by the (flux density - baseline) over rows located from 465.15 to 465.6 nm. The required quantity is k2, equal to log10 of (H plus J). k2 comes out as 0.49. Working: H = 3.0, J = 0.14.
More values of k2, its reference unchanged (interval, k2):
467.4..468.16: 0.46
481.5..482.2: 0.40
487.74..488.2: 0.20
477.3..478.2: 0.36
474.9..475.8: -0.15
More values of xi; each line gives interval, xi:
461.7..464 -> 14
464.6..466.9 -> 10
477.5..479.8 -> 8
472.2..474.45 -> 12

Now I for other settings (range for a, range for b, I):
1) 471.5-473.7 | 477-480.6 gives 2.4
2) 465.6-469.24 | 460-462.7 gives 5.5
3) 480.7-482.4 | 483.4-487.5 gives 4.3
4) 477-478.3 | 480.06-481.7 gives 5.6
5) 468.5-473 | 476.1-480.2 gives 5.4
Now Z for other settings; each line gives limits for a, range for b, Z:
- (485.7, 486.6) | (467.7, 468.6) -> 477.33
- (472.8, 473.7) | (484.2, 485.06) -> 478.94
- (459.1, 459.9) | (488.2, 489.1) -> 474.14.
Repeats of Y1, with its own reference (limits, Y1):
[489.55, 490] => -3.6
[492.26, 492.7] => -0.6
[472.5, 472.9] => -3.5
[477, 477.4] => -5.0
